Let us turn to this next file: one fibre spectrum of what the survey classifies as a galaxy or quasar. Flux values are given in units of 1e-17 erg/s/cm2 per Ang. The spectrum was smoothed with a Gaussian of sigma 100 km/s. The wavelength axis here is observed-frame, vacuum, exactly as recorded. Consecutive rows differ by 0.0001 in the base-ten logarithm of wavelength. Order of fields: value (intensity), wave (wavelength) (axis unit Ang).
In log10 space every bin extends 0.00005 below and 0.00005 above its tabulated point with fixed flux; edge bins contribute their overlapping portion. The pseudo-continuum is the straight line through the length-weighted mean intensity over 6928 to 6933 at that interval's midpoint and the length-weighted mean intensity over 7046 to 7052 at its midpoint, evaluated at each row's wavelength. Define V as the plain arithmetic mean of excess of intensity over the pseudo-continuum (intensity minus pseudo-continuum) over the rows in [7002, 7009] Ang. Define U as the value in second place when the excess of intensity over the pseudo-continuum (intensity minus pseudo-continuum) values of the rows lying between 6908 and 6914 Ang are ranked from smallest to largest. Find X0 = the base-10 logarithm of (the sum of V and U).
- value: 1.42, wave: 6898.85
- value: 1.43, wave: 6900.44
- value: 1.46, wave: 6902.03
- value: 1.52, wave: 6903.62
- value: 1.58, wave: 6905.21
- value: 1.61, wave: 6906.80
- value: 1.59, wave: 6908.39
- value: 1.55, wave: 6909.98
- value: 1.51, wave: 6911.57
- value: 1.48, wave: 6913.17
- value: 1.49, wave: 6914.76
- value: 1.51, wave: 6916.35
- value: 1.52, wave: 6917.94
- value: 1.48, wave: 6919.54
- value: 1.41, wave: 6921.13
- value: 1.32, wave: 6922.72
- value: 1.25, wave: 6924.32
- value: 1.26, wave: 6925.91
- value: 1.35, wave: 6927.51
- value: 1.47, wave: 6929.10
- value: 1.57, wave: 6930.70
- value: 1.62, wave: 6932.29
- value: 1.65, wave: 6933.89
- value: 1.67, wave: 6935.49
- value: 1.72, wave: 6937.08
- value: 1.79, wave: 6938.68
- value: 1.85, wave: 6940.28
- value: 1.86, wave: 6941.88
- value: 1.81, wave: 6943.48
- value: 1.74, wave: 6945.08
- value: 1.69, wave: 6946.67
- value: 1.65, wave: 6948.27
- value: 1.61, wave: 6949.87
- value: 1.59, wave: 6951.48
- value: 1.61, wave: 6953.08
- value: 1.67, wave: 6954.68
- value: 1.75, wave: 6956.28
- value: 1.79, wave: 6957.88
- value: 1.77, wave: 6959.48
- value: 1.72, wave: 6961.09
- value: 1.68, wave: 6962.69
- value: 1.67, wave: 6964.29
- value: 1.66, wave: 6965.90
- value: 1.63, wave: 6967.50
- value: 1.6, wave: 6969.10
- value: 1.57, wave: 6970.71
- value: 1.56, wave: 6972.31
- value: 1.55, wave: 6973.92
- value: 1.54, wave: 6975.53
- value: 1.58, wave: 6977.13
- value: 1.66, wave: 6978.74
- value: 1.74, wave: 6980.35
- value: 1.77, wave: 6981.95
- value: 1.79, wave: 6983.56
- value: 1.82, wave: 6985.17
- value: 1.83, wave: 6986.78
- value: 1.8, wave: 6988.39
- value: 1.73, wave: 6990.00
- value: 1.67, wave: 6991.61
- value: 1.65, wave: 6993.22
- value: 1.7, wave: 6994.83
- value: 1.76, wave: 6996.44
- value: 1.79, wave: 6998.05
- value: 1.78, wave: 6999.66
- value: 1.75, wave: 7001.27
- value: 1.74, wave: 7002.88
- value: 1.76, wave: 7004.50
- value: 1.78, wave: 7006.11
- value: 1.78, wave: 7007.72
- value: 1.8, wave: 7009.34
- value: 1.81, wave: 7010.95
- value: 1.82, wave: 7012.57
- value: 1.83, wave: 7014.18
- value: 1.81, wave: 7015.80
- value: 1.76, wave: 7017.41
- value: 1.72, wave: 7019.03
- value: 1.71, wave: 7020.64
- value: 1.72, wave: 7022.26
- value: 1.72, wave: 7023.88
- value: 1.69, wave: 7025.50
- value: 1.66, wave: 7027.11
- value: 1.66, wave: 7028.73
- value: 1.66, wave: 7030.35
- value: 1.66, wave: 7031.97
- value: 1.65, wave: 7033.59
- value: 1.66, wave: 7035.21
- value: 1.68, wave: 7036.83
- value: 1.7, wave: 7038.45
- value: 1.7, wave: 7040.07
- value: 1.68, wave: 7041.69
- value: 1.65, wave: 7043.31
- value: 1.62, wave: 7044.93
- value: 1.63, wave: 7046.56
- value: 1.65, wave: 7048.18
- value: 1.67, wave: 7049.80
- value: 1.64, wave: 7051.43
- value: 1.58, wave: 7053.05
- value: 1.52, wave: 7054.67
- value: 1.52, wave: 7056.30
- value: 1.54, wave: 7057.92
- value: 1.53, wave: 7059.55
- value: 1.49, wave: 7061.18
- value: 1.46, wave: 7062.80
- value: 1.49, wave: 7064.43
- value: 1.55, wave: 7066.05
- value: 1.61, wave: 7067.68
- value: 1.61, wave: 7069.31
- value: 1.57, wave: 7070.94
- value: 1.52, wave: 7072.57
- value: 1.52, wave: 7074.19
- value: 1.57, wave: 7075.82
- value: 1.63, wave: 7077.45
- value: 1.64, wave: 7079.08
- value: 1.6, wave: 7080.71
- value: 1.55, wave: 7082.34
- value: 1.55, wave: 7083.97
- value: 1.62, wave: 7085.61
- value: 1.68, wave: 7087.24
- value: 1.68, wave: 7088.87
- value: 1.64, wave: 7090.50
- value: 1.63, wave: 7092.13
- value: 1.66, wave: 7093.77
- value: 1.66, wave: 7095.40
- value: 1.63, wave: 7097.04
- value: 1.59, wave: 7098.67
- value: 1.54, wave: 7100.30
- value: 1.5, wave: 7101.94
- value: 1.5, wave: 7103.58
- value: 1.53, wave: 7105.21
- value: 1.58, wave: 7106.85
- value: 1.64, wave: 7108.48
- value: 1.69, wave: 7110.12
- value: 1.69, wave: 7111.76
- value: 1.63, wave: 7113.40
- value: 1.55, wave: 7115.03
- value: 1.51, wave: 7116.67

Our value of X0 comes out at -0.85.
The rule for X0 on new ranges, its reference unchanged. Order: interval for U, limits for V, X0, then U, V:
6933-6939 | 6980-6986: -0.50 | 0.12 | 0.19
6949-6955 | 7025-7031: -1.07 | 0.05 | 0.04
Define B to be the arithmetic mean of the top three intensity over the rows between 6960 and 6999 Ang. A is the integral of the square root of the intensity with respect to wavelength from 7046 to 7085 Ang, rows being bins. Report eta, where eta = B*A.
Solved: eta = 89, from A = 48.8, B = 1.82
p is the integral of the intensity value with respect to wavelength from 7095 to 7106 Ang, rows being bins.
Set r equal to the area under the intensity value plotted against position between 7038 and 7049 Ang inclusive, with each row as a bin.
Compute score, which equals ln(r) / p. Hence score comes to 0.169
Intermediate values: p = 17.2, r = 18.3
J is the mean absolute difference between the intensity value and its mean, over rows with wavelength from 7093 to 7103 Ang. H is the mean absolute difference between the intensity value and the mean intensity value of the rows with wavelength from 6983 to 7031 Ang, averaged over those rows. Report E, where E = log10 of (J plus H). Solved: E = -0.99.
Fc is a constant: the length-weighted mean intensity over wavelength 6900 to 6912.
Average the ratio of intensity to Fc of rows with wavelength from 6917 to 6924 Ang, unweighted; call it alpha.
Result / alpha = 0.93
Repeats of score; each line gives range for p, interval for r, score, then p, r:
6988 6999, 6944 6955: 0.153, 19.0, 18.2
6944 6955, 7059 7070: 0.155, 18.2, 16.9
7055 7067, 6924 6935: 0.153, 18.2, 16.1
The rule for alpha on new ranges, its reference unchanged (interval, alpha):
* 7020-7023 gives 1.12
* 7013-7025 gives 1.14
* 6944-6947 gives 1.12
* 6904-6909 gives 1.04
